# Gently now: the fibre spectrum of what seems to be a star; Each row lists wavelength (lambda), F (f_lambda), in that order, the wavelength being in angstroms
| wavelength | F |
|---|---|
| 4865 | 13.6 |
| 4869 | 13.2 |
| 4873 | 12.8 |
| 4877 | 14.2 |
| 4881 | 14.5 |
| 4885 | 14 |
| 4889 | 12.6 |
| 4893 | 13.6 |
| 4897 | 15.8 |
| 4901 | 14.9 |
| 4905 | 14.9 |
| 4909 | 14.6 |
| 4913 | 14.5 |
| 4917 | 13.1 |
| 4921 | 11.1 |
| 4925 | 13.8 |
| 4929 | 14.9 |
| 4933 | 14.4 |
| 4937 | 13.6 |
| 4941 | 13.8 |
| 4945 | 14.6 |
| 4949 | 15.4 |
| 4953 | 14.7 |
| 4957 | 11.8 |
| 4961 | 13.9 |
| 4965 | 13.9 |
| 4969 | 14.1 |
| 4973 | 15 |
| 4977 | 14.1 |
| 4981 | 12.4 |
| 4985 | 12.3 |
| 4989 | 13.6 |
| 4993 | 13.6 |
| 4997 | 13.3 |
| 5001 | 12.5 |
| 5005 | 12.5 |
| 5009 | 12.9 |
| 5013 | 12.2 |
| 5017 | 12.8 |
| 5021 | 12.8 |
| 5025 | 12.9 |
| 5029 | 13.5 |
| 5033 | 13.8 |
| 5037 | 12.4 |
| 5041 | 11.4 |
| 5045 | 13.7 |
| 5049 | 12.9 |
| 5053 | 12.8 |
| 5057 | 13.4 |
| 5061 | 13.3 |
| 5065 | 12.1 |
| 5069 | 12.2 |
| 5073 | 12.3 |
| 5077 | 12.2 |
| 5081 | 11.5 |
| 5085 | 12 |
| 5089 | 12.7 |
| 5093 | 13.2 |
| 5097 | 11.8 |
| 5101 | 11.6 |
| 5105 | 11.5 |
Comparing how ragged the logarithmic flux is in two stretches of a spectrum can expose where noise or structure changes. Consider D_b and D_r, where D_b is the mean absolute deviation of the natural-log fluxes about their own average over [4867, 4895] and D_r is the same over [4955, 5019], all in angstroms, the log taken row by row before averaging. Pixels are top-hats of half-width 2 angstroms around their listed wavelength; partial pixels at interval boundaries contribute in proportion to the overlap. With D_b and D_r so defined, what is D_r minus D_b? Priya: 0.013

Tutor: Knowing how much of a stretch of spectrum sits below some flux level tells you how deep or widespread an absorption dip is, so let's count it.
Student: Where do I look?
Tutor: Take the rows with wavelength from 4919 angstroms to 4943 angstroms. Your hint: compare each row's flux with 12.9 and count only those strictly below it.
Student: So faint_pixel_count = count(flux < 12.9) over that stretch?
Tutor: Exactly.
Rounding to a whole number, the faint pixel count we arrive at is 1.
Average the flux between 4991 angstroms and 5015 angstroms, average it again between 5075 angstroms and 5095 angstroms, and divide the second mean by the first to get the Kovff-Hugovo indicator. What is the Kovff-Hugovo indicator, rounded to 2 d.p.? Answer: 0.96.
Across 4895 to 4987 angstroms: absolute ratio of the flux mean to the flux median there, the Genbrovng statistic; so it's 0.992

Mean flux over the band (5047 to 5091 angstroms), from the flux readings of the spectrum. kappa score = 12.5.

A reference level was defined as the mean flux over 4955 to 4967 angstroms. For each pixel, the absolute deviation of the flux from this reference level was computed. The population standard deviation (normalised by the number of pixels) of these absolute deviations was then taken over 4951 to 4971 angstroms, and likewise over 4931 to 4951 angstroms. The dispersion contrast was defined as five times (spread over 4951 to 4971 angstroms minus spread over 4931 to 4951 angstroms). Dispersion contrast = -1.5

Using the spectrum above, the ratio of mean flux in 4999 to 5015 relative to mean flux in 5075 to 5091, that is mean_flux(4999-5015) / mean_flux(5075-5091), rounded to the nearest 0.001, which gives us 1.035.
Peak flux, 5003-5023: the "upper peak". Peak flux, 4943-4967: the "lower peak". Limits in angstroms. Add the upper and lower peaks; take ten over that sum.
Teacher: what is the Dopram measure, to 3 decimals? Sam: 0.353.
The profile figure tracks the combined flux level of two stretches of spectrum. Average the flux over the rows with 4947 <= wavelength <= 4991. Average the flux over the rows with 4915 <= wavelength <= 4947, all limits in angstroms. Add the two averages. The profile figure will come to 27.4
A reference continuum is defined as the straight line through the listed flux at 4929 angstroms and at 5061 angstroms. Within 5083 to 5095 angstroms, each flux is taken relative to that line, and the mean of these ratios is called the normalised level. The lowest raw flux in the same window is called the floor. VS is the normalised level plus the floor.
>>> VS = 13.0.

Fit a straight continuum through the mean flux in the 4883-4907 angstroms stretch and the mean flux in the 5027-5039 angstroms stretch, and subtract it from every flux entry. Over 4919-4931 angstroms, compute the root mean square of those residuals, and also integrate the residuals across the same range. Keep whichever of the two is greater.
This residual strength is 1.8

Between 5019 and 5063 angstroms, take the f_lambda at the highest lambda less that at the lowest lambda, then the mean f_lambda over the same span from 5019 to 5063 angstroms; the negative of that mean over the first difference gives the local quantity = -26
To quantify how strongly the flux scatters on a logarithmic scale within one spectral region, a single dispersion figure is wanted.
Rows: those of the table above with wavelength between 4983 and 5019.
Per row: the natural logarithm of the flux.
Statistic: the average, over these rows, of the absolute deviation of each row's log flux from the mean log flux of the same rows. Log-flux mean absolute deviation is 0.034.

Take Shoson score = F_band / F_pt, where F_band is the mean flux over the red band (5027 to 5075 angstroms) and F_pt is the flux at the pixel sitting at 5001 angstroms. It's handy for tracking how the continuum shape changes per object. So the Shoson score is 1.03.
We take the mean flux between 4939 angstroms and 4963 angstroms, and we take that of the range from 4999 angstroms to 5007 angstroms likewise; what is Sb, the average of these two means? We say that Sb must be 13.3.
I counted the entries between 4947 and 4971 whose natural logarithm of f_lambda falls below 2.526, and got 1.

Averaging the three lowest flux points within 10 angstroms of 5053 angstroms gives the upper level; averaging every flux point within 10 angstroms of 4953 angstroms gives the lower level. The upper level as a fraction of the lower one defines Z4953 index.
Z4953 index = 0.92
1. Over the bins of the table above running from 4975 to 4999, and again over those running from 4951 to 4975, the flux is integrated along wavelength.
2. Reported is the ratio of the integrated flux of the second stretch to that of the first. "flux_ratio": 1.052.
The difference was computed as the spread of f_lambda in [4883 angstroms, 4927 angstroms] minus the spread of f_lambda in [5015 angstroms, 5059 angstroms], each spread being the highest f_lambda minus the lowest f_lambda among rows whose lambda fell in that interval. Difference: 2.3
